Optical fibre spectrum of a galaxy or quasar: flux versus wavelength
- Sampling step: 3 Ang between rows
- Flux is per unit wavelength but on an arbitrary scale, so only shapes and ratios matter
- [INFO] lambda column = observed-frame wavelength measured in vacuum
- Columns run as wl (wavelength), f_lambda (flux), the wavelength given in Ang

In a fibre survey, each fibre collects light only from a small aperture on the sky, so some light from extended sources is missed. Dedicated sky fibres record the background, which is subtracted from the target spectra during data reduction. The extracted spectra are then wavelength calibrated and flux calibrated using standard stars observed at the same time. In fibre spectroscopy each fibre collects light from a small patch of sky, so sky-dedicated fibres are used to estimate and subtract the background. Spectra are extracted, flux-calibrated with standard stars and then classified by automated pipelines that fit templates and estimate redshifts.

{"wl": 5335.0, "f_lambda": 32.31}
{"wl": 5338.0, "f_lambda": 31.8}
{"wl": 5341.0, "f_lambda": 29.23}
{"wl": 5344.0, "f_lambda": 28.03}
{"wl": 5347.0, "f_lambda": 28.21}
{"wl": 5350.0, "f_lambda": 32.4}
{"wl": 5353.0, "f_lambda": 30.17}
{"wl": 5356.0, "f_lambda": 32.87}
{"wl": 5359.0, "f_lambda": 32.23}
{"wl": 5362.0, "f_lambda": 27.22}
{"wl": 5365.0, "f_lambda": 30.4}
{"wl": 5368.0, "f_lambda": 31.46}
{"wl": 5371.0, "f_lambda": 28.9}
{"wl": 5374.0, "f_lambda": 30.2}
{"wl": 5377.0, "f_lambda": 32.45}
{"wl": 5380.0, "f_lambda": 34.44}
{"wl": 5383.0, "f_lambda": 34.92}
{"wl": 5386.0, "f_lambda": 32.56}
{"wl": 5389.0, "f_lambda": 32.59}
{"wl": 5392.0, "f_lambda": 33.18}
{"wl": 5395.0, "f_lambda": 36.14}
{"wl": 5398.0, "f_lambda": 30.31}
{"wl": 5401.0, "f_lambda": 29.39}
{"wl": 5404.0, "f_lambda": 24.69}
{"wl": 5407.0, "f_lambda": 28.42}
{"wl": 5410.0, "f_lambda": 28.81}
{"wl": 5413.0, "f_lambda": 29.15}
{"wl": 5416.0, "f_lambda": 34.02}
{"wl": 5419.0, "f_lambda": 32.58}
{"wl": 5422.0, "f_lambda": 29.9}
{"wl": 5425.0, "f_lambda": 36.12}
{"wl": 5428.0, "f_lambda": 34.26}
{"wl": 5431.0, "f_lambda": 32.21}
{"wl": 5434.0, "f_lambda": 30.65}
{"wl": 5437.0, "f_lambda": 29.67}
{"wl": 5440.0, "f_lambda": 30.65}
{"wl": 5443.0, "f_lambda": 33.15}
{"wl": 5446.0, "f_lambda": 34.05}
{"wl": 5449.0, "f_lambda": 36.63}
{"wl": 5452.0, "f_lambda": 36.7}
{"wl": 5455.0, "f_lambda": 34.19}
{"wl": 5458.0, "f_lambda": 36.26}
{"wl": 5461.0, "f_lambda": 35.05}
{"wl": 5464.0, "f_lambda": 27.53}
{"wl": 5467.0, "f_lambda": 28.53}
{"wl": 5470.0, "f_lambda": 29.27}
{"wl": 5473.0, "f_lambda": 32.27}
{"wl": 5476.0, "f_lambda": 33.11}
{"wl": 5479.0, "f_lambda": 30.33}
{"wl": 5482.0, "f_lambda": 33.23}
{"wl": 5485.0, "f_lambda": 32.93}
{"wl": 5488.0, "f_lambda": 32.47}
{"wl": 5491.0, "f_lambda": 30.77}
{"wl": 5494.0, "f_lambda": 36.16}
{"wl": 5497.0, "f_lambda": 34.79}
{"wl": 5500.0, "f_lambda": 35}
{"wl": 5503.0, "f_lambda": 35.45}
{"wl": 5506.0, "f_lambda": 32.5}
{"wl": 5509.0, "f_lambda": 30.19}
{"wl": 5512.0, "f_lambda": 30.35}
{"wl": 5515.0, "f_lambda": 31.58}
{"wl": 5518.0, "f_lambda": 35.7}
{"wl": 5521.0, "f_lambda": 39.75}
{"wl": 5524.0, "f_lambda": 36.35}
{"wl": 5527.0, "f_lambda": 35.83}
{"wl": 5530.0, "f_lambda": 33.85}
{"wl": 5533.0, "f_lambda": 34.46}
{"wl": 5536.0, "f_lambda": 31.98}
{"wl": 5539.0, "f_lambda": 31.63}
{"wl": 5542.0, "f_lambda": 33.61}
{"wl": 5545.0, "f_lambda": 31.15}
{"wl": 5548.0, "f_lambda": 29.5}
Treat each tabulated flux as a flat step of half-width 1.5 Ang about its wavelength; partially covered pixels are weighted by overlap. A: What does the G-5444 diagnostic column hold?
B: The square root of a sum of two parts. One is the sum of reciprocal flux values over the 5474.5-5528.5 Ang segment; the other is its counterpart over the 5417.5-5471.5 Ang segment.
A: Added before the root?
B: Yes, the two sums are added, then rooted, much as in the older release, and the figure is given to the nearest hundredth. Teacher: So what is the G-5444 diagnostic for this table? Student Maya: 1.05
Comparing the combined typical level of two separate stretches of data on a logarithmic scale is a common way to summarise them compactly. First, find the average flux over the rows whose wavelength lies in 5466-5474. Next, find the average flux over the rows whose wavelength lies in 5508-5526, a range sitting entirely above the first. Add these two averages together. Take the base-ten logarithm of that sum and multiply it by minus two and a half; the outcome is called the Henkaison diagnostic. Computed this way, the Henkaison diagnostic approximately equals -4.52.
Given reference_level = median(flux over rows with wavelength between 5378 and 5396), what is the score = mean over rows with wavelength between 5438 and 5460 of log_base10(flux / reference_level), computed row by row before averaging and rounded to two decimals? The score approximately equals 0.01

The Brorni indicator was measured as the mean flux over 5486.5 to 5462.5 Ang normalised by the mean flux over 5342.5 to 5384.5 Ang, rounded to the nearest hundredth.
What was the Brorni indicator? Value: 1.00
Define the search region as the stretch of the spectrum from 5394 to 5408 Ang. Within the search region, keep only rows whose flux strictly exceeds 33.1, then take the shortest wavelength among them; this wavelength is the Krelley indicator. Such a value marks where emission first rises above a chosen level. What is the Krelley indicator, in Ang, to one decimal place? 5395.0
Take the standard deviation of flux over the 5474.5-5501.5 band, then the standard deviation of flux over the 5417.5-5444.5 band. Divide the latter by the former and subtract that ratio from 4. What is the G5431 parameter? 2.87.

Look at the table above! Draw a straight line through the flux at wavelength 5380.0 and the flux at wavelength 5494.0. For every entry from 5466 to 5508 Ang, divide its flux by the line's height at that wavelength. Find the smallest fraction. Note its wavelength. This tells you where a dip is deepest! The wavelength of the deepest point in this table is 5467.0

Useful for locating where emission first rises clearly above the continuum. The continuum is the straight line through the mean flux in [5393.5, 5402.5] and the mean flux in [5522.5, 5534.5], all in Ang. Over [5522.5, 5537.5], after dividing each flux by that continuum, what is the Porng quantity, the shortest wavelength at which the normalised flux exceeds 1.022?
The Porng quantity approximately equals 5524.0 Ang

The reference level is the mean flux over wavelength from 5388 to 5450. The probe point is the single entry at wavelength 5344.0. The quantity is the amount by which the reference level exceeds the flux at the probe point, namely 3.7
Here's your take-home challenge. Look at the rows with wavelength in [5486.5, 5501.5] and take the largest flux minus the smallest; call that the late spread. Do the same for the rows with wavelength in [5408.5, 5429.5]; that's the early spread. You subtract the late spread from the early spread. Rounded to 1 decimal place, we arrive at 1.9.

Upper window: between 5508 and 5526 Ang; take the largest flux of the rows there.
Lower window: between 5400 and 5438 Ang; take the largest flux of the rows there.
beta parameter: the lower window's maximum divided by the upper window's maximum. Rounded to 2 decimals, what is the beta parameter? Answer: 0.91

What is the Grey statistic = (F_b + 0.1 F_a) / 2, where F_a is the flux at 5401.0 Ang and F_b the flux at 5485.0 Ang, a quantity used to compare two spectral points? 17.9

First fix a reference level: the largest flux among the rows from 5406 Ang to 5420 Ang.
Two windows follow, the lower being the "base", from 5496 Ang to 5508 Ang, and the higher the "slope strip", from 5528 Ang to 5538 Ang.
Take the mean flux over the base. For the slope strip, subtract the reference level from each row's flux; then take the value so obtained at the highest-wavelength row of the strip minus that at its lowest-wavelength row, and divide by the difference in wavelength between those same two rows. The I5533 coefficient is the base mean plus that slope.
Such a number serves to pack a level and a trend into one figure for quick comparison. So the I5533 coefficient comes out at 34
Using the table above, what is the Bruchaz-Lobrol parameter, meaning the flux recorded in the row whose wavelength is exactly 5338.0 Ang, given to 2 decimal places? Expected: 31.80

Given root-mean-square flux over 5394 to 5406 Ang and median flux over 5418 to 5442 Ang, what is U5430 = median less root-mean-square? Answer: 1.0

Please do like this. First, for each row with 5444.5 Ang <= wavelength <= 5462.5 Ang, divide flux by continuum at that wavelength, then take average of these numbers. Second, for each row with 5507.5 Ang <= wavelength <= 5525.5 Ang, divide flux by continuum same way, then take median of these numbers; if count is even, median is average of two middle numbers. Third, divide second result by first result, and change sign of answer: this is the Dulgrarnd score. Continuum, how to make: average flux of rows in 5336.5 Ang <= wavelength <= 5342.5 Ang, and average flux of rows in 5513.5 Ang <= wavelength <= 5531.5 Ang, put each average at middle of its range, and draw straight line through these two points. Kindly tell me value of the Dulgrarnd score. -0.90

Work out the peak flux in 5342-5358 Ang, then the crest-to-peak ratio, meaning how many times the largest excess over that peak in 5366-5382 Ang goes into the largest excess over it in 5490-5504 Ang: 2.1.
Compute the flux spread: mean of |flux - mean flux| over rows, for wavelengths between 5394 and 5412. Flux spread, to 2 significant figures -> 2.4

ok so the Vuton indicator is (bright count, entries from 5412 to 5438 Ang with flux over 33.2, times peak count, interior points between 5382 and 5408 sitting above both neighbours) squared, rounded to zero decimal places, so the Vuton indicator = 9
